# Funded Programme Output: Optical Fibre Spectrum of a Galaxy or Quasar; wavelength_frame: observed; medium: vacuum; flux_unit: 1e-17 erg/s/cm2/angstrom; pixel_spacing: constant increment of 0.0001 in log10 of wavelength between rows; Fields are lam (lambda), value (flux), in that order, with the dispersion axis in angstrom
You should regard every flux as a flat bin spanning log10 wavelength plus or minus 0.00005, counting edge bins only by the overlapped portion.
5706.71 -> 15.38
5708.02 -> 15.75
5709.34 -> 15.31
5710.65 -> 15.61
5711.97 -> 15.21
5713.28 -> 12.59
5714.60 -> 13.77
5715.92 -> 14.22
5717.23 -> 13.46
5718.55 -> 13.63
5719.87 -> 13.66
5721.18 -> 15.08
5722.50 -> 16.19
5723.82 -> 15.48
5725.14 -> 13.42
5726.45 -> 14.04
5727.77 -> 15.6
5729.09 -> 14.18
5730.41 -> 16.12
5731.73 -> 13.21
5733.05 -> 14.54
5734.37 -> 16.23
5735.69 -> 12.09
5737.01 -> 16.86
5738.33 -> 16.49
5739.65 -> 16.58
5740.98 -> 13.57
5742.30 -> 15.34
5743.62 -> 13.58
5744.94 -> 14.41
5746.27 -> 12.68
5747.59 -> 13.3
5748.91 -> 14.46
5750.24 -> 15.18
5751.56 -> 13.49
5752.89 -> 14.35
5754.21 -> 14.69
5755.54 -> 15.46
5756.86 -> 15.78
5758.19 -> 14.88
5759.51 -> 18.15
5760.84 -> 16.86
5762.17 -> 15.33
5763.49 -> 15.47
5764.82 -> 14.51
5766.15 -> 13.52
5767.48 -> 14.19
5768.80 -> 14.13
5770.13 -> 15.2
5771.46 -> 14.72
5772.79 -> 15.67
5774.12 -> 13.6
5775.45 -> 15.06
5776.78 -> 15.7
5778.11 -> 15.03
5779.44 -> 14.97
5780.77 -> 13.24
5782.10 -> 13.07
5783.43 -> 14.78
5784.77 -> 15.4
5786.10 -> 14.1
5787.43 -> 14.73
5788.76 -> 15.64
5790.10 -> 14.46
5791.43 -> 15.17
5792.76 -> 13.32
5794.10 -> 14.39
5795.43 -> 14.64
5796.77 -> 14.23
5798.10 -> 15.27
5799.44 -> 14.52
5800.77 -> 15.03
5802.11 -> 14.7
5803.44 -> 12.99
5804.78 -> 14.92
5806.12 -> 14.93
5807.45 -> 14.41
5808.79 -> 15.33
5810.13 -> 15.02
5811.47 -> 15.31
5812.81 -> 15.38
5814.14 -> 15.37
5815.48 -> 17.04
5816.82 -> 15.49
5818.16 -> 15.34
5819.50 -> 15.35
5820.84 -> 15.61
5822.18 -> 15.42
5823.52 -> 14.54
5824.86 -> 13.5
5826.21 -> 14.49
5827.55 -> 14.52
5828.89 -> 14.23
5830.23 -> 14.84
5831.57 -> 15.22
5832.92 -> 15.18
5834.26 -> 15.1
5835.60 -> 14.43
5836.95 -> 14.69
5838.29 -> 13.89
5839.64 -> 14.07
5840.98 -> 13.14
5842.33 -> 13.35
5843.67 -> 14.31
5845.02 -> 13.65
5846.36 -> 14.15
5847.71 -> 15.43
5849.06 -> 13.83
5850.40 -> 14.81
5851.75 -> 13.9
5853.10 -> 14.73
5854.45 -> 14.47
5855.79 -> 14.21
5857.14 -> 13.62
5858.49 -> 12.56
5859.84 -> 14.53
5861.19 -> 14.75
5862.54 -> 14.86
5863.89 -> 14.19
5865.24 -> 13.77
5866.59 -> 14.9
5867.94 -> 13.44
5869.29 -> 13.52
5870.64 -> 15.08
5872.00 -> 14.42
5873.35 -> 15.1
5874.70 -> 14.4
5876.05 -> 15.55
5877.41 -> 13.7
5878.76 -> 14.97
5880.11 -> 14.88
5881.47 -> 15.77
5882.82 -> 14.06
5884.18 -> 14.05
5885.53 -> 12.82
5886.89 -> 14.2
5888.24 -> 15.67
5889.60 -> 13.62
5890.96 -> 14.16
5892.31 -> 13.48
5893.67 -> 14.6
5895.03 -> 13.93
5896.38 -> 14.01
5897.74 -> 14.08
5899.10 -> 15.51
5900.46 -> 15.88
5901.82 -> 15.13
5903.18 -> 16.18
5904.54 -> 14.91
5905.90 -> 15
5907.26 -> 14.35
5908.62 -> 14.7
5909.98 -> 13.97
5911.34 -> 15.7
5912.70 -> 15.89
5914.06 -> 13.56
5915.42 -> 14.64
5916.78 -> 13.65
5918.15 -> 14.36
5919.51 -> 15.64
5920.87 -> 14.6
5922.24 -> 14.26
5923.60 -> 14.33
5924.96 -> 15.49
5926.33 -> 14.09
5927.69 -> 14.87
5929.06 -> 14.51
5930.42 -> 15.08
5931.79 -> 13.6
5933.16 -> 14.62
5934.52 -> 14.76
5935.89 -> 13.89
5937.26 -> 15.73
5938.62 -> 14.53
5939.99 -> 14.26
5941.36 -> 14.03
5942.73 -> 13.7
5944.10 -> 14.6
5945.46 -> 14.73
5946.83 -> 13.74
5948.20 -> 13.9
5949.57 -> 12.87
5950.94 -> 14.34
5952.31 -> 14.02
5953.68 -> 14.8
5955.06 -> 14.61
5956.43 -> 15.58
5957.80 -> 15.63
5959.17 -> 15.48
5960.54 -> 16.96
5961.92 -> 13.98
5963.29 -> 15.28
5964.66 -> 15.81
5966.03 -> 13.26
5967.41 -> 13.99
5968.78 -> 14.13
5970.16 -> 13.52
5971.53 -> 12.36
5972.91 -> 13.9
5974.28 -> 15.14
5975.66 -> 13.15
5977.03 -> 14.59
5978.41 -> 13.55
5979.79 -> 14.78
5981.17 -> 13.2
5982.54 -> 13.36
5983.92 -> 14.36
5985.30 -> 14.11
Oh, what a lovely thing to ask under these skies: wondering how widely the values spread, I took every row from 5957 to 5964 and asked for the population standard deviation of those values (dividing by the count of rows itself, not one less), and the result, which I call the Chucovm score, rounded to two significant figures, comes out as 0.95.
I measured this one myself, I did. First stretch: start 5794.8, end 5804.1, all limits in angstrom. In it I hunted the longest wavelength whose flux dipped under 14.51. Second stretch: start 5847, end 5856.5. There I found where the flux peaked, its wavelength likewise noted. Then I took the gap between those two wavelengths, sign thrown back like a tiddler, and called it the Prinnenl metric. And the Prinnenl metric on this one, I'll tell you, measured 44.3 angstrom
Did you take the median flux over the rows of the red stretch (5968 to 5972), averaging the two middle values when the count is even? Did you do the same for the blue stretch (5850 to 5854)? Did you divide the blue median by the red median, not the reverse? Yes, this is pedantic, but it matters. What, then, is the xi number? 1.09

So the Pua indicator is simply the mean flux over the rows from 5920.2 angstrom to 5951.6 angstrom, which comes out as 14.4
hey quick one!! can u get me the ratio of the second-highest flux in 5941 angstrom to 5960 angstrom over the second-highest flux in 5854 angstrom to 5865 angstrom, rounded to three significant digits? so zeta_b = 1.06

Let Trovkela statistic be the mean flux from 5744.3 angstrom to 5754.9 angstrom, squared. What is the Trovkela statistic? 198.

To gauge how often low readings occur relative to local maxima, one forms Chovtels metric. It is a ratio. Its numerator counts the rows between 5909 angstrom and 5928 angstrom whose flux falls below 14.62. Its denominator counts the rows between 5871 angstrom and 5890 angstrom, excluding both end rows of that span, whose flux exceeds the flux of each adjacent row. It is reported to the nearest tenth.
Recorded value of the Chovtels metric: 1.6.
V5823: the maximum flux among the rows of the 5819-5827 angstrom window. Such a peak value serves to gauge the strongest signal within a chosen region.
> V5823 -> 15.61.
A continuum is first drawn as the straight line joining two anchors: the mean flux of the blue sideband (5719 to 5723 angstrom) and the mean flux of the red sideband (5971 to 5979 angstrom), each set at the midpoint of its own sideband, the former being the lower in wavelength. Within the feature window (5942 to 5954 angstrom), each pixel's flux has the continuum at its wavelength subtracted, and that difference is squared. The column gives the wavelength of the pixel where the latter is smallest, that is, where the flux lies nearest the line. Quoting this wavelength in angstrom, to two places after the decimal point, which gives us 5948.20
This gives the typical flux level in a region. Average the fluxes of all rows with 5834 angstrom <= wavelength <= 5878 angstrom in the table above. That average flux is 14.3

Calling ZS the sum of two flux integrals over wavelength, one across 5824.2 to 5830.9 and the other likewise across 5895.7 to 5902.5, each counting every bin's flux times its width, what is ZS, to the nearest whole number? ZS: 197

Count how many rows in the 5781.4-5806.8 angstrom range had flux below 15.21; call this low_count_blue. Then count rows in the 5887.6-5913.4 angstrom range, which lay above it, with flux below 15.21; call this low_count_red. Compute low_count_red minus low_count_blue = -3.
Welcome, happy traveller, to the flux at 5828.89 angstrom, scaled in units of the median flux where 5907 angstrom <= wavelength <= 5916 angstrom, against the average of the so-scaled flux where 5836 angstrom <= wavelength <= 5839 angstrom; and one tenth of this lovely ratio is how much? 0.100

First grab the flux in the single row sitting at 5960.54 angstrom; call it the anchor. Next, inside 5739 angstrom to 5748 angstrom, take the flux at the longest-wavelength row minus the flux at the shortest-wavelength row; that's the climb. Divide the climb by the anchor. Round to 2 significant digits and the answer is -0.19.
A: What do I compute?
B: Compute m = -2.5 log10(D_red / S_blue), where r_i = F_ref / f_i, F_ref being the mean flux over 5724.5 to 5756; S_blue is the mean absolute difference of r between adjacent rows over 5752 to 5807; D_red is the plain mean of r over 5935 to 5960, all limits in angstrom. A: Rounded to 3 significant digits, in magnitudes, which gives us -3.02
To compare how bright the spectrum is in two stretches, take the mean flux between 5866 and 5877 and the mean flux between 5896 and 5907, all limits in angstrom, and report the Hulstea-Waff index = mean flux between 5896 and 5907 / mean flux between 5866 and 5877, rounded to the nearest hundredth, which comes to 1.04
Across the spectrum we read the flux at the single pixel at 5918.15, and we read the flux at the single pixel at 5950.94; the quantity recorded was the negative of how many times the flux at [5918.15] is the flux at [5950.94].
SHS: -1.00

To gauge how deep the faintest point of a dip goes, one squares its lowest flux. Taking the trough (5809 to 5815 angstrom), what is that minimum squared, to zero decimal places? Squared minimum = 226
